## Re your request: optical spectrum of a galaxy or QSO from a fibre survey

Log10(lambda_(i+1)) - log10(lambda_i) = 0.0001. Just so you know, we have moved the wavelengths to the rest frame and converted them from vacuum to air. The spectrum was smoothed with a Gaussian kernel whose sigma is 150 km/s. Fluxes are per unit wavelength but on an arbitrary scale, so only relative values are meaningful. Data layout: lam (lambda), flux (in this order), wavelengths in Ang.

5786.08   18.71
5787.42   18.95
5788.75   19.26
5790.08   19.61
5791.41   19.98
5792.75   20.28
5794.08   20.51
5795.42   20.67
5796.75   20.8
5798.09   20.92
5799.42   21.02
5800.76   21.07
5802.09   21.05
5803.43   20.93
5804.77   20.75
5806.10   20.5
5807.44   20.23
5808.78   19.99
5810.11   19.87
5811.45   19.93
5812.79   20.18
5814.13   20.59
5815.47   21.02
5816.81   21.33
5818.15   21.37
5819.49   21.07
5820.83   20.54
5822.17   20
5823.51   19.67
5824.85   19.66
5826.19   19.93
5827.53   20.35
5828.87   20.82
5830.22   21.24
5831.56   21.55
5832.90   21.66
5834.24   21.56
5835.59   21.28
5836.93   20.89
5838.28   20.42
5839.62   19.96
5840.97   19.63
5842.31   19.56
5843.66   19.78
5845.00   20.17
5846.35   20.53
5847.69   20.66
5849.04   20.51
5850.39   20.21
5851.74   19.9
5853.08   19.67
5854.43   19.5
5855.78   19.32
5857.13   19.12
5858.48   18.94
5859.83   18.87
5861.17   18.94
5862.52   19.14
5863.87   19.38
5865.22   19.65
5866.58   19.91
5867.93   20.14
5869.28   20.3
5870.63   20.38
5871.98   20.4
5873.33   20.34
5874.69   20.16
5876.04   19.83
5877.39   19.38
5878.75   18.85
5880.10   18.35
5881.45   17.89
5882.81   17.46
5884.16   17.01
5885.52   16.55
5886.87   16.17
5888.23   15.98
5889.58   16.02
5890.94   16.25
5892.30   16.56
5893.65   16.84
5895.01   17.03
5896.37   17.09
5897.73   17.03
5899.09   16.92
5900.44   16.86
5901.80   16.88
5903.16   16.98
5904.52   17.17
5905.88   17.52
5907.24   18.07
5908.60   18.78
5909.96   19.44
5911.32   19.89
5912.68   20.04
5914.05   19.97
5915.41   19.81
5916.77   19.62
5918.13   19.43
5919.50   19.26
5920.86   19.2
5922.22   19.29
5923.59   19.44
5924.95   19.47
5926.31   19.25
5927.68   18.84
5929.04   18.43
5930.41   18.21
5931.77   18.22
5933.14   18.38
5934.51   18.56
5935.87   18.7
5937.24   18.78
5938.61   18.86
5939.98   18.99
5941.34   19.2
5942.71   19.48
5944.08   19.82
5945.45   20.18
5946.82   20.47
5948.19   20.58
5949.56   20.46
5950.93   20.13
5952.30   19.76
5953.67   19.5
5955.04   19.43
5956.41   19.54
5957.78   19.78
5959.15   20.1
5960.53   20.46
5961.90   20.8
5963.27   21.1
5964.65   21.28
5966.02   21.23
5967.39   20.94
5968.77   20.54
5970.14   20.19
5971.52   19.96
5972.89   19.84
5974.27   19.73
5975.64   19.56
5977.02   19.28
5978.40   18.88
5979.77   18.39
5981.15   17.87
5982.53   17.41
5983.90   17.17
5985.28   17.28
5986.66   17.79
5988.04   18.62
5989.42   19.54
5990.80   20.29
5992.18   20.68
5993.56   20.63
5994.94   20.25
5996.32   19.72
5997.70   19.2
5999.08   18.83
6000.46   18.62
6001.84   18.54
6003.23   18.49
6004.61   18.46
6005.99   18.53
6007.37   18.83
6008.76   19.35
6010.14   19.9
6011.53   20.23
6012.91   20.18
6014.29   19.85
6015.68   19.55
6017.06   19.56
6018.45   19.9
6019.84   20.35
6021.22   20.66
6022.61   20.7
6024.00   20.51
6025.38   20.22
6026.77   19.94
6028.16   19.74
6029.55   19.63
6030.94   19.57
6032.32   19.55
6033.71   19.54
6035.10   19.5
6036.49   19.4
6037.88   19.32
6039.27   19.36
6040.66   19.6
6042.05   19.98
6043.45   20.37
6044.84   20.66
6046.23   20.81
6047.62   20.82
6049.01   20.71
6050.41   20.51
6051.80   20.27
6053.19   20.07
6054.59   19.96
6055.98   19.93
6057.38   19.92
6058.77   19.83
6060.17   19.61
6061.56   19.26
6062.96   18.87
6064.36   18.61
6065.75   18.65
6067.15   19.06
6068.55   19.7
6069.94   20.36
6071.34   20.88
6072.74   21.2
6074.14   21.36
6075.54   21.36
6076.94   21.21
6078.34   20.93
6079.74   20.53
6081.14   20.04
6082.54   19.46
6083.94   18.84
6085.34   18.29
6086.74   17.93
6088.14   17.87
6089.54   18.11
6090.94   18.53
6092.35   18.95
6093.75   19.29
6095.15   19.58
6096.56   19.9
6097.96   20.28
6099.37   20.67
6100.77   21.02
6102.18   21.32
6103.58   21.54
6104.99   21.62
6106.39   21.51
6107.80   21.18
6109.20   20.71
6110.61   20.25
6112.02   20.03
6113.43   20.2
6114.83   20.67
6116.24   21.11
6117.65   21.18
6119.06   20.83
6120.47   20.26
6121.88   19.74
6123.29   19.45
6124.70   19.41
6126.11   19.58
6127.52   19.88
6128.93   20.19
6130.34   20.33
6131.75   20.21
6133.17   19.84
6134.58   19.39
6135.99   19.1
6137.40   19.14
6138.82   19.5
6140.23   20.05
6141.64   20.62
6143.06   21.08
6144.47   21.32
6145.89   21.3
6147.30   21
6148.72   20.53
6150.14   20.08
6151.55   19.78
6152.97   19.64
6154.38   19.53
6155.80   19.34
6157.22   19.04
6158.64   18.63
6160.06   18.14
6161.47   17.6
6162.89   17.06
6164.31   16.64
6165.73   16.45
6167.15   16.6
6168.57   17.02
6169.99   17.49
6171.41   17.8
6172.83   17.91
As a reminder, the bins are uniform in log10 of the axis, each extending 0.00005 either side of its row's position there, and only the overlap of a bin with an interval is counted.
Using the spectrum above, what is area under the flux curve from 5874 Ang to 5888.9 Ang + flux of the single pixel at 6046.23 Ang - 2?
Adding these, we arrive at 286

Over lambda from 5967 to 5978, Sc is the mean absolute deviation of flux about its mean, 0.41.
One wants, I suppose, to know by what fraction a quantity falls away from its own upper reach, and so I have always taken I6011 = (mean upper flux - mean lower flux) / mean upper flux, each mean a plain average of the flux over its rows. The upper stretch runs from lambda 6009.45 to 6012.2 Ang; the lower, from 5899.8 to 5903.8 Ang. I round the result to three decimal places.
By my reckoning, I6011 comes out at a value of 0.157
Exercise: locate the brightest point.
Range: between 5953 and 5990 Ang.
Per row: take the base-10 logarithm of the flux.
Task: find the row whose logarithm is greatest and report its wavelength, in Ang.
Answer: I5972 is 5964.65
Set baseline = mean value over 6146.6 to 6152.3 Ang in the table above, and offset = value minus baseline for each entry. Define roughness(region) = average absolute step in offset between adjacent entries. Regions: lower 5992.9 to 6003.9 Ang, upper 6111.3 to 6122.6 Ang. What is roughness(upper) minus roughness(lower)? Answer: 0.06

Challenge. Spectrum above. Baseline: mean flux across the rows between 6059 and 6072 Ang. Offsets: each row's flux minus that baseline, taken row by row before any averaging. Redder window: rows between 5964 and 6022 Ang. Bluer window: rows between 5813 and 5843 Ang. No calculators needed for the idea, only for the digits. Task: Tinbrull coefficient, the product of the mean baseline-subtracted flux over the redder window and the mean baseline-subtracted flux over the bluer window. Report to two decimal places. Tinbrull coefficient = -0.02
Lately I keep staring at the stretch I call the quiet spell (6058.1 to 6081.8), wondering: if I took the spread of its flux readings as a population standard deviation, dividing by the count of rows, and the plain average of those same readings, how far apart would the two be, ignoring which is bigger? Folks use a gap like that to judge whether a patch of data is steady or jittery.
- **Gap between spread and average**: 19.1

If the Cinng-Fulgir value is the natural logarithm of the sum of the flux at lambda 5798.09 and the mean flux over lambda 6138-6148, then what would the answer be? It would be 3.73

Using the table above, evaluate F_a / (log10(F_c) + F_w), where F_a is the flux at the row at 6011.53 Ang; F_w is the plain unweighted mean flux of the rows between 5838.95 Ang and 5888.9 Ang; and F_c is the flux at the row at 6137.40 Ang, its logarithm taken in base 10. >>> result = 0.98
